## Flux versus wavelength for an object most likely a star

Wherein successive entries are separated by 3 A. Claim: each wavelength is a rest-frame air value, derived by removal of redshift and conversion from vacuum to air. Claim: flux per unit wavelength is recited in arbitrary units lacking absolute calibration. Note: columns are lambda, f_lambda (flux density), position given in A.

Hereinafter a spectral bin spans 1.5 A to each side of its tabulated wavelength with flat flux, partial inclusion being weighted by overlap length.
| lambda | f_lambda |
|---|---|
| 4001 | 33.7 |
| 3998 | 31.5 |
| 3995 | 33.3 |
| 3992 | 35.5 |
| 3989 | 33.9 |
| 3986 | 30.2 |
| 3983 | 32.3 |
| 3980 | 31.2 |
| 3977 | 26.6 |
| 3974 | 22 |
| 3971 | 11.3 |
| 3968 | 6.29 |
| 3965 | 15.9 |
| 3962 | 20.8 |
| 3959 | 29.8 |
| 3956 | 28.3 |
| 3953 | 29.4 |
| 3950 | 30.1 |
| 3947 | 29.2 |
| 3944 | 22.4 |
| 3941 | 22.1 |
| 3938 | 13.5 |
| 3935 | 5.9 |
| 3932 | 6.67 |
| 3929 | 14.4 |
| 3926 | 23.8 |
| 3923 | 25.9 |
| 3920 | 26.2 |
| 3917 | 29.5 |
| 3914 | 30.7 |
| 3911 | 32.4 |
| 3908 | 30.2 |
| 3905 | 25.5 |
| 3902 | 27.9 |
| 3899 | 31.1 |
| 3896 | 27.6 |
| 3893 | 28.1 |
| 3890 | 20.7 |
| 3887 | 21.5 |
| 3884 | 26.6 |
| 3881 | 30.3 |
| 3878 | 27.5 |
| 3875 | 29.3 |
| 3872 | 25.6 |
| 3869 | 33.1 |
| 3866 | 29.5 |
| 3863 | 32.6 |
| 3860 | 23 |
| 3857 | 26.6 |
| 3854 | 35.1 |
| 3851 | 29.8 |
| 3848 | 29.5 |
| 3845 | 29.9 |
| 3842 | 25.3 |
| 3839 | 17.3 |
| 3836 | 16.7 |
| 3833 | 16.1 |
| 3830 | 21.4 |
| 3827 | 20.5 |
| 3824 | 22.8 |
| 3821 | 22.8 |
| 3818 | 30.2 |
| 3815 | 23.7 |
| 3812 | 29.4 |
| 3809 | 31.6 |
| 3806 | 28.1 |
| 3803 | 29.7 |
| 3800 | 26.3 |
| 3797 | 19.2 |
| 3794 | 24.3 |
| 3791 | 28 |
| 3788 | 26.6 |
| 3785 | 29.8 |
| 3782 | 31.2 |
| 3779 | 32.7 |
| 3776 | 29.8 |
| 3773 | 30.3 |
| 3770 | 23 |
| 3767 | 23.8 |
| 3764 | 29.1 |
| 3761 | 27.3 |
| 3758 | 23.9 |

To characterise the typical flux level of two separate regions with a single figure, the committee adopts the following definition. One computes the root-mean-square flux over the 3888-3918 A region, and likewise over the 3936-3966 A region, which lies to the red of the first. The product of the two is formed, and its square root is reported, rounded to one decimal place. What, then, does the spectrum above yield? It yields 26.6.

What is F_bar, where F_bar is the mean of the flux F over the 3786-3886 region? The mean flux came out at 26.3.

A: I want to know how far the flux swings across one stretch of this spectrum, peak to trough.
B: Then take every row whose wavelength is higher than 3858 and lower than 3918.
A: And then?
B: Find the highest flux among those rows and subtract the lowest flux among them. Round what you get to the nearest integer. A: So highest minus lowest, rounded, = 12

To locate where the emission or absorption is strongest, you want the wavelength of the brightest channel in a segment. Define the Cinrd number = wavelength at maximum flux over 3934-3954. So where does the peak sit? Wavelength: 3950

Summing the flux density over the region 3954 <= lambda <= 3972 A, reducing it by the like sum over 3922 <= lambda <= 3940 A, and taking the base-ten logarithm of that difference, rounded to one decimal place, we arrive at 1.3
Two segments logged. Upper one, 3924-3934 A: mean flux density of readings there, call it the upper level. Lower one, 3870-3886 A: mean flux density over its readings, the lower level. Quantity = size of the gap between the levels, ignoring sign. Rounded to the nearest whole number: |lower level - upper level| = 13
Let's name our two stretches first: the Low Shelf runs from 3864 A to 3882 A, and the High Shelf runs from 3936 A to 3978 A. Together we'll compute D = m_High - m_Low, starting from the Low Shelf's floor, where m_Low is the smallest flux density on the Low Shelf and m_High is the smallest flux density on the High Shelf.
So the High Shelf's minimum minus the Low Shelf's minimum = -19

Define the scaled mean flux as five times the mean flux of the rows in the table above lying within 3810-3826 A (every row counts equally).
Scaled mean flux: 129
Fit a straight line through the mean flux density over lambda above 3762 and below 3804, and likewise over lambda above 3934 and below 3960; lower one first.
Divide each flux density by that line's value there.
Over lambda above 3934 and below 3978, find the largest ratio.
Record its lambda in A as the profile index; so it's 3950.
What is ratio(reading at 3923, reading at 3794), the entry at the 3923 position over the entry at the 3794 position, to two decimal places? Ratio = 1.07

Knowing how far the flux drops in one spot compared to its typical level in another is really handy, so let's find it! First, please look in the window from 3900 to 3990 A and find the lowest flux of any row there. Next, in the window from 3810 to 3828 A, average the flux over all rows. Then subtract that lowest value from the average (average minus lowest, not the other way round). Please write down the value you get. 19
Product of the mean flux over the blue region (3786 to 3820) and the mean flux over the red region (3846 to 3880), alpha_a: 790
